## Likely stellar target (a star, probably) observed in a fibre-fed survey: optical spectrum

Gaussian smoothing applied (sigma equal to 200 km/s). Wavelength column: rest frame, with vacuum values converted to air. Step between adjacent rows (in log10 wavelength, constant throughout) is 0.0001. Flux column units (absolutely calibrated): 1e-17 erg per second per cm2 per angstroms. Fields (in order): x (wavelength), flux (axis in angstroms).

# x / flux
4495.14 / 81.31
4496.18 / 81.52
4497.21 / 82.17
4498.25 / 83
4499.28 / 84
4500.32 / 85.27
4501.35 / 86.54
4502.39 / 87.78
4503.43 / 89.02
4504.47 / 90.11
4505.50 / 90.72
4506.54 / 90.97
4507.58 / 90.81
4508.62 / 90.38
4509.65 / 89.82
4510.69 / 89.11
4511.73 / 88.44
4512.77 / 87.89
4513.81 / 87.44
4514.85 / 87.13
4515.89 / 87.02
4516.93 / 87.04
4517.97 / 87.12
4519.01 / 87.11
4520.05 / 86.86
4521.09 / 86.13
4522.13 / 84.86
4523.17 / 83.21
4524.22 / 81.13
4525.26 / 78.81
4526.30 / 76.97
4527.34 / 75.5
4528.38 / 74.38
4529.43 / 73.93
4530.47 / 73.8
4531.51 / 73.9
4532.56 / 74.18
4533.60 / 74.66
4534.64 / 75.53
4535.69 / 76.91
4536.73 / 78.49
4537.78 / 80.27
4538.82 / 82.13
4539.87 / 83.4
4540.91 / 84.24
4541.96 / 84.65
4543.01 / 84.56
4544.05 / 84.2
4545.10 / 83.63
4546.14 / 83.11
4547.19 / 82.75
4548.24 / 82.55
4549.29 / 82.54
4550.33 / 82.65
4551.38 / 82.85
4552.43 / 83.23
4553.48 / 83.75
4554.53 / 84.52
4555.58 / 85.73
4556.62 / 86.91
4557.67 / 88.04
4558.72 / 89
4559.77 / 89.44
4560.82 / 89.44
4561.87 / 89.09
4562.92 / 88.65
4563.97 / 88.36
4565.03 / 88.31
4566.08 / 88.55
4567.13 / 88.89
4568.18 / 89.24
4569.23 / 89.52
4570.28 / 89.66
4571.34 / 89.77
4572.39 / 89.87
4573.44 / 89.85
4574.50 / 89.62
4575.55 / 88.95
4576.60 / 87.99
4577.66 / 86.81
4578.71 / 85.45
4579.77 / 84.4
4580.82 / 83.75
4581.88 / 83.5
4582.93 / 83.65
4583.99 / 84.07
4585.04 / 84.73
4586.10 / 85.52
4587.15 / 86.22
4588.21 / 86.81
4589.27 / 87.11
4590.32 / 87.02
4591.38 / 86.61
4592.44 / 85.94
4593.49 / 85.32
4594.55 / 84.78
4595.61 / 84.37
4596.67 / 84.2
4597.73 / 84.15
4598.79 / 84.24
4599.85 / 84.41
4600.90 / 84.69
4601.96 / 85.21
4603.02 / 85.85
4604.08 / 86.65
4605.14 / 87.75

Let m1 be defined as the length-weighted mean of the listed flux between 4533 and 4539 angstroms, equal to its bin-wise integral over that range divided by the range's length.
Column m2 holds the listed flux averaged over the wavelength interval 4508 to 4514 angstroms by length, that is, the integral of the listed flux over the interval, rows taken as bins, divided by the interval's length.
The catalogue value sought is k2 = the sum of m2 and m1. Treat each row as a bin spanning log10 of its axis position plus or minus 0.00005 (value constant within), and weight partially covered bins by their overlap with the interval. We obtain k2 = 167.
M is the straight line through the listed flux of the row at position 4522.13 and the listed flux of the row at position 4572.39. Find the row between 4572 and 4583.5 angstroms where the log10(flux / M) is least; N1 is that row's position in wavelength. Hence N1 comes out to 4581.88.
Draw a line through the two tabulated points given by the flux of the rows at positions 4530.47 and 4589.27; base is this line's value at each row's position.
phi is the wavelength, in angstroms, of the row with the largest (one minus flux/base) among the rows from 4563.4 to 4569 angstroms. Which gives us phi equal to 4566.08 angstroms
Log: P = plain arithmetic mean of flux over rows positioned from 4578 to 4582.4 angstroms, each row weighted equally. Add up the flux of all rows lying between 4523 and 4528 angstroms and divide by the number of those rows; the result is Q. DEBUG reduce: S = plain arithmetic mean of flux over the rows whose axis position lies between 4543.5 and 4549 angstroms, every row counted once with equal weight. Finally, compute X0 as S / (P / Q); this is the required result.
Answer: 78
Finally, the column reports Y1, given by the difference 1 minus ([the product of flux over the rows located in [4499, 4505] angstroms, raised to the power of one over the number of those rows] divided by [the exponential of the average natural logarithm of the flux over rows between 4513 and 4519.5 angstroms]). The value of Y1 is 0.00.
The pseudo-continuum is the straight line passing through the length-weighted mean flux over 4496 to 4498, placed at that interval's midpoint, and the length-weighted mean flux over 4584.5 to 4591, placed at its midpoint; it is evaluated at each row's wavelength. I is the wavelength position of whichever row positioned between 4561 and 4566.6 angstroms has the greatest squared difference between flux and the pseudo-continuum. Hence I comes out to 4561.87 angstroms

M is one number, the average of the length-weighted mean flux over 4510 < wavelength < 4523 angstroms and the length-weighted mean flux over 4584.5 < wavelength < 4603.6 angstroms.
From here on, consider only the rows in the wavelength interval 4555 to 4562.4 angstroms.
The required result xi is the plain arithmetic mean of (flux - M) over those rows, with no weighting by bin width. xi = 2.0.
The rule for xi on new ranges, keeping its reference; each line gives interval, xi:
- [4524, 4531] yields -9.9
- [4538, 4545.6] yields -2.4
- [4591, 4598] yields -1.2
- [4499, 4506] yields 1.4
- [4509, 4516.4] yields 1.9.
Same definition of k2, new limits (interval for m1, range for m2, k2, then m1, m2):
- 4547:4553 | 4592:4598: 168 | 83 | 84.8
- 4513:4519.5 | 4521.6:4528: 167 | 87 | 80.0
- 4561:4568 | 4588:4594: 175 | 89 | 86.5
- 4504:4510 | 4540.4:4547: 175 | 91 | 84.0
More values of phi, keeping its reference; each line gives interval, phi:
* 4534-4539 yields 4534.64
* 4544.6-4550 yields 4549.29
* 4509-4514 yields 4513.81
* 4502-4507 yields 4502.39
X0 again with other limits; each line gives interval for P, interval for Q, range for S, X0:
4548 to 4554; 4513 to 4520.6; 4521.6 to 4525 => 87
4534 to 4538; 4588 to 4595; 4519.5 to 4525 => 94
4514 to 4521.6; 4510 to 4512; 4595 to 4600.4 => 86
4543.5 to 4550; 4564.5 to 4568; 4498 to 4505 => 92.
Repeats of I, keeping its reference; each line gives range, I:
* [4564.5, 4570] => 4569.23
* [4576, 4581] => 4580.82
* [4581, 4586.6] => 4581.88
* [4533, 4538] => 4533.60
